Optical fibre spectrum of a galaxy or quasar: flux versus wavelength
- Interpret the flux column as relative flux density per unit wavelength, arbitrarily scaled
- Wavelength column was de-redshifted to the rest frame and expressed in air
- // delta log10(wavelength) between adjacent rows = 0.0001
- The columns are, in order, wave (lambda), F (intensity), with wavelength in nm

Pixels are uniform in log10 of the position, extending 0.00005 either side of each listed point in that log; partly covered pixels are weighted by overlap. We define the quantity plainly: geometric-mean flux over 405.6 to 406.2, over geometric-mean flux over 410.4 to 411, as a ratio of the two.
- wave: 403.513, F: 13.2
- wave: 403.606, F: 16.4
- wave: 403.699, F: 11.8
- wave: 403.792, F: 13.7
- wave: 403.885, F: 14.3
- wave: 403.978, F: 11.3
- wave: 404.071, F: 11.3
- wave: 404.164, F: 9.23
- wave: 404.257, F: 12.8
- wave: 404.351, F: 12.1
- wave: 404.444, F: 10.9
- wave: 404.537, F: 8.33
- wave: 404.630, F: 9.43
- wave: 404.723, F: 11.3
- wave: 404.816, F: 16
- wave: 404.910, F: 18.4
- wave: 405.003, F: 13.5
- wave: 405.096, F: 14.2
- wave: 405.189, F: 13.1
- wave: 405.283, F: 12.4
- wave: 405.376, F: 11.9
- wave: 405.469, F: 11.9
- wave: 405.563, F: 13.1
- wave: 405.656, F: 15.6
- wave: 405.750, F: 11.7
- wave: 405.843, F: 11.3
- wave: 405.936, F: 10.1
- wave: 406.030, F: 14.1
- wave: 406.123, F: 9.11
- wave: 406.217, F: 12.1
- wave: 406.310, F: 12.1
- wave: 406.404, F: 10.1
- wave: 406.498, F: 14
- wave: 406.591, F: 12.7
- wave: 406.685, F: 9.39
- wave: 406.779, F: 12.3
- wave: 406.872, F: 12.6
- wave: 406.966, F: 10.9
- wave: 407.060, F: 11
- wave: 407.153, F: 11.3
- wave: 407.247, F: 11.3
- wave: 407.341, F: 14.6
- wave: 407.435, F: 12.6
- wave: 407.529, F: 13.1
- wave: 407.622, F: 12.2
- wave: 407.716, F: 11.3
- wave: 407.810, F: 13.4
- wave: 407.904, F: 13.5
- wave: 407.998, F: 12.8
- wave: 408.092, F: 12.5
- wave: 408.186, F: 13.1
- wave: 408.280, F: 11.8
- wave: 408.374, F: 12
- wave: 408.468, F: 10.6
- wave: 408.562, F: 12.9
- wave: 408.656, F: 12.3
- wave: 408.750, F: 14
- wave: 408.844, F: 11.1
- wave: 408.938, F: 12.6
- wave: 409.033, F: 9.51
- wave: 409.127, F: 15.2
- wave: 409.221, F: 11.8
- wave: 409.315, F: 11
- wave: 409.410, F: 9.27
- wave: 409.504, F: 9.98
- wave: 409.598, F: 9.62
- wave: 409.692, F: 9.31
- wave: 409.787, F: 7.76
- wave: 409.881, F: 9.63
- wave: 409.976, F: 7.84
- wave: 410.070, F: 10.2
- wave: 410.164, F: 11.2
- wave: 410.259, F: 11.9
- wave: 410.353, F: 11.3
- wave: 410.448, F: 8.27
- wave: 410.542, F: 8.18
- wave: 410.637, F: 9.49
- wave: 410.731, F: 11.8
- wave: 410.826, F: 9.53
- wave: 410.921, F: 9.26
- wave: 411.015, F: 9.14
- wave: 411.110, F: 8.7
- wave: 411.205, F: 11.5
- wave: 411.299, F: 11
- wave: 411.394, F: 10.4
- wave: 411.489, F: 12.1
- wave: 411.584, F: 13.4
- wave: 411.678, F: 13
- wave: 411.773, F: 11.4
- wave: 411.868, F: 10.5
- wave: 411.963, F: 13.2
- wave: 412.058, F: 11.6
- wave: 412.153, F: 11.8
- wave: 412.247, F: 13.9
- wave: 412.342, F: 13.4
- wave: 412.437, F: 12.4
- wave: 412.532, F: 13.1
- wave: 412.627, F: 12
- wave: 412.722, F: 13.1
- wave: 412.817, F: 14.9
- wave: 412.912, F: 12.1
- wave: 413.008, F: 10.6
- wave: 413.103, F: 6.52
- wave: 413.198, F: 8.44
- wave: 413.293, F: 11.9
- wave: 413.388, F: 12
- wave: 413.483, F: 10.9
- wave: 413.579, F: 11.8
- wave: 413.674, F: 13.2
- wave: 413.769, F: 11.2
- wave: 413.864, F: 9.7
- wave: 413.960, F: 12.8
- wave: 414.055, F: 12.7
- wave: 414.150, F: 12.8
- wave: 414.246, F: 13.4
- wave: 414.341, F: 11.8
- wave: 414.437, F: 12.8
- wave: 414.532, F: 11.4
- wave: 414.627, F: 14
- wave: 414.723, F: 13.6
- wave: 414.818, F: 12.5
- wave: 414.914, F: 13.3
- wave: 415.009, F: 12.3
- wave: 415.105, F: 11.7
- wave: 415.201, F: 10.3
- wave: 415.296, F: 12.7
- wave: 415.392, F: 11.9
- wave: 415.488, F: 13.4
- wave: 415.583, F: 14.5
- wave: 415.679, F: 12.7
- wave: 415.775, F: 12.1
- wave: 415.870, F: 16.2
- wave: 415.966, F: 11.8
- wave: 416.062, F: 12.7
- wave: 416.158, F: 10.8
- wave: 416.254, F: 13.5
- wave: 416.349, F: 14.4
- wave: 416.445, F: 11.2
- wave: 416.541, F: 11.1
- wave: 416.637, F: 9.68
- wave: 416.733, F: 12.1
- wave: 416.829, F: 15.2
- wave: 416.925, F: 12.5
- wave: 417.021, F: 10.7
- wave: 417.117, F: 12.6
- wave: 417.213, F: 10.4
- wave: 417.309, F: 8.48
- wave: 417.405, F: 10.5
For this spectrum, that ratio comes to 1.26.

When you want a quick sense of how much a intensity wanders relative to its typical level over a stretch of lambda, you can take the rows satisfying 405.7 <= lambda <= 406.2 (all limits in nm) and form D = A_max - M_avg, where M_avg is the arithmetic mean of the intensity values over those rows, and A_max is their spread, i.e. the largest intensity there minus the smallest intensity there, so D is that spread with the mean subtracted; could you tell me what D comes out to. -6.3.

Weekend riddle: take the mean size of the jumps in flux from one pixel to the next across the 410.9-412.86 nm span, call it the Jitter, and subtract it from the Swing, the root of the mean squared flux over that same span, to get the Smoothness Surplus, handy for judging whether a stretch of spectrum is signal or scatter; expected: 10.8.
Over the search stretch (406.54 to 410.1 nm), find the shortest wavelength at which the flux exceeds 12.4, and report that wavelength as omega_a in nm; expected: 406.591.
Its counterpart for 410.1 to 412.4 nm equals 411.584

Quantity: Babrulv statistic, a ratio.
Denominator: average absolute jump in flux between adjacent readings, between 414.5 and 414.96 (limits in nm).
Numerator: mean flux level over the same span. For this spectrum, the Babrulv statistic 10.6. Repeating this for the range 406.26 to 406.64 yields 5.1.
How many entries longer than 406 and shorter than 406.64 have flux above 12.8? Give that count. 2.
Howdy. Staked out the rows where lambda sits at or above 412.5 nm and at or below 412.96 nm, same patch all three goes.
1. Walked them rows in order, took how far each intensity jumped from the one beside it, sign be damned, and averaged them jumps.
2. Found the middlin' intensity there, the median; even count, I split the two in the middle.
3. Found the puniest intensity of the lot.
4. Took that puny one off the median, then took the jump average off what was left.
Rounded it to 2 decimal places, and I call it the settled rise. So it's -0.60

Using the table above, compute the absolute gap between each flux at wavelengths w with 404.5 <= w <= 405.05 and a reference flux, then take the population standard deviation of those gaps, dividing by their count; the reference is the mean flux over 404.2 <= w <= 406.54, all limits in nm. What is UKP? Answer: 1.72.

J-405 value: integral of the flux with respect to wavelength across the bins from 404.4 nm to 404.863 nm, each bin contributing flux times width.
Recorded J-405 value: 5.2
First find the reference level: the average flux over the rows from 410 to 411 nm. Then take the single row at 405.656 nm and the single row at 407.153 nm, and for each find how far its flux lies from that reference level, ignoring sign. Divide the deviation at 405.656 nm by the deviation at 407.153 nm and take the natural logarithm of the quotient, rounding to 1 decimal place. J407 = 1.5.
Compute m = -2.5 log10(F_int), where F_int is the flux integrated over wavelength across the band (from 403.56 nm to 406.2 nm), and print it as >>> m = -3.8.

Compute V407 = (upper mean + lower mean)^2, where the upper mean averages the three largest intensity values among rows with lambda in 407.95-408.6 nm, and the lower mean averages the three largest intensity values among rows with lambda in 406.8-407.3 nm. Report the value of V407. 608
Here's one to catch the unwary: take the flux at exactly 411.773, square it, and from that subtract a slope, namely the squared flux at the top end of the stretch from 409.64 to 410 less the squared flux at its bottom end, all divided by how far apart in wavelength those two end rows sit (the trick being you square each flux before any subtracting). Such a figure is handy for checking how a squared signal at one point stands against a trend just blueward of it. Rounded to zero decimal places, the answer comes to 219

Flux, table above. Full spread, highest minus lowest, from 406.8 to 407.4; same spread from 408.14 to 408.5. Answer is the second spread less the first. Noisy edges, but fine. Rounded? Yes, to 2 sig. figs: -1.2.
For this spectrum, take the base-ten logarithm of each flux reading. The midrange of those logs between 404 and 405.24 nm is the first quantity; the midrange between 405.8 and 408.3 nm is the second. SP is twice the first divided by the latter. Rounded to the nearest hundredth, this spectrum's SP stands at 2.06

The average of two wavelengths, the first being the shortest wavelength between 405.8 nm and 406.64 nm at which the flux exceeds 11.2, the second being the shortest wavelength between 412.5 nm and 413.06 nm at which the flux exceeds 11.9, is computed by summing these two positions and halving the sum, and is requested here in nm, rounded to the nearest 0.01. 409.19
